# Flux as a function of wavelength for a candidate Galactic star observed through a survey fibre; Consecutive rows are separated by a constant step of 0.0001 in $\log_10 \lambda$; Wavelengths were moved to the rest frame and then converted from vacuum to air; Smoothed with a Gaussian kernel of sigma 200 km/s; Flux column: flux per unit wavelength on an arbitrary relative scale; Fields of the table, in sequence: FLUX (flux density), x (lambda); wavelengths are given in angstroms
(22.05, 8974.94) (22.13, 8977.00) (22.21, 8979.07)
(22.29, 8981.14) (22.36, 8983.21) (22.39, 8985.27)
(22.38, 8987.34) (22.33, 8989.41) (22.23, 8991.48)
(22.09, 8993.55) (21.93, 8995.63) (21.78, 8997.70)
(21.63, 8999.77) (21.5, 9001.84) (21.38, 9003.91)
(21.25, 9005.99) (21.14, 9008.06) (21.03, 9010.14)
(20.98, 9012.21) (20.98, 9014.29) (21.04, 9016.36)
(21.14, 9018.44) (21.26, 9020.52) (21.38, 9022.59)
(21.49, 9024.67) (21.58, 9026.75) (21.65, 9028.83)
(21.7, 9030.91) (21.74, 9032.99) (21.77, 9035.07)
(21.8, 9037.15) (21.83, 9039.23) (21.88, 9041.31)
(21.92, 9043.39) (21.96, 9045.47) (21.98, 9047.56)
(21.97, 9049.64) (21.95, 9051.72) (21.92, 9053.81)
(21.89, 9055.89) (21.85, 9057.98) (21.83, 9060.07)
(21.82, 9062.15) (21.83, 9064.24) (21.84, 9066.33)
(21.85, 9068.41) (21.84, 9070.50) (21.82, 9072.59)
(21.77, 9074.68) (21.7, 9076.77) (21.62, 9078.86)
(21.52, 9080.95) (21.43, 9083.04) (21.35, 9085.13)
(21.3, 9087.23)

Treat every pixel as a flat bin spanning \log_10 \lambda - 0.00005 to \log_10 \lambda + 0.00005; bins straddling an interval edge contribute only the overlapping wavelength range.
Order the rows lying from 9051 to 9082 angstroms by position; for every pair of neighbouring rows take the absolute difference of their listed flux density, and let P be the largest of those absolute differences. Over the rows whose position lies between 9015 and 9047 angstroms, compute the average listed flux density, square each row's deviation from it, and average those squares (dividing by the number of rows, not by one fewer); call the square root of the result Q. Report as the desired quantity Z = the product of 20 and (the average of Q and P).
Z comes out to 3.8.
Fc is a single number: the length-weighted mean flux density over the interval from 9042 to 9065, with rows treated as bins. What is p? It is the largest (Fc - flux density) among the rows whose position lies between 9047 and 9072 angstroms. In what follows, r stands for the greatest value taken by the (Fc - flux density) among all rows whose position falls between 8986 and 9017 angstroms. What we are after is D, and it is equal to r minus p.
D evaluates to 0.8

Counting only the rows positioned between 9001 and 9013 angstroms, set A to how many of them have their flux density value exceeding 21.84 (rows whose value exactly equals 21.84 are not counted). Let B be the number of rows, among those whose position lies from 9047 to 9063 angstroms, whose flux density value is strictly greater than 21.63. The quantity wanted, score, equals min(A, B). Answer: 0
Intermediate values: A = 0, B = 8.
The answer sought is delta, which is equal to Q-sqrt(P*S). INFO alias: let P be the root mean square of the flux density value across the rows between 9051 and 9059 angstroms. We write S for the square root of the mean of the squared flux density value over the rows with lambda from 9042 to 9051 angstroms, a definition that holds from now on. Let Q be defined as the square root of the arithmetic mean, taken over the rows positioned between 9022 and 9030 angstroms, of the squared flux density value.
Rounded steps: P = 21.9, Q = 21.53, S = 22.0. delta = -0.40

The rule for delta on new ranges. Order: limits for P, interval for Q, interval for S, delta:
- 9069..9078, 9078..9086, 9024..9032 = -0.21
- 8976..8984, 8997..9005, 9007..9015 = -0.06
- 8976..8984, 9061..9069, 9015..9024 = 0.11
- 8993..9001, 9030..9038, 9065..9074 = -0.10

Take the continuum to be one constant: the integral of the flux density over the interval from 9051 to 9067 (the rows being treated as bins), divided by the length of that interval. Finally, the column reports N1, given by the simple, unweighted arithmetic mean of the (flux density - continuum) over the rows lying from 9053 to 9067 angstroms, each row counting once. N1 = 0.0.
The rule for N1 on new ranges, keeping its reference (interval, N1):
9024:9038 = -0.2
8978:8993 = 0.5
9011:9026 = -0.7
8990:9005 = -0.1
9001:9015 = -0.7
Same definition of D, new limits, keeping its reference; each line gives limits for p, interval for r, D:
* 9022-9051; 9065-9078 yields -0.3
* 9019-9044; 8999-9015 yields 0.3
